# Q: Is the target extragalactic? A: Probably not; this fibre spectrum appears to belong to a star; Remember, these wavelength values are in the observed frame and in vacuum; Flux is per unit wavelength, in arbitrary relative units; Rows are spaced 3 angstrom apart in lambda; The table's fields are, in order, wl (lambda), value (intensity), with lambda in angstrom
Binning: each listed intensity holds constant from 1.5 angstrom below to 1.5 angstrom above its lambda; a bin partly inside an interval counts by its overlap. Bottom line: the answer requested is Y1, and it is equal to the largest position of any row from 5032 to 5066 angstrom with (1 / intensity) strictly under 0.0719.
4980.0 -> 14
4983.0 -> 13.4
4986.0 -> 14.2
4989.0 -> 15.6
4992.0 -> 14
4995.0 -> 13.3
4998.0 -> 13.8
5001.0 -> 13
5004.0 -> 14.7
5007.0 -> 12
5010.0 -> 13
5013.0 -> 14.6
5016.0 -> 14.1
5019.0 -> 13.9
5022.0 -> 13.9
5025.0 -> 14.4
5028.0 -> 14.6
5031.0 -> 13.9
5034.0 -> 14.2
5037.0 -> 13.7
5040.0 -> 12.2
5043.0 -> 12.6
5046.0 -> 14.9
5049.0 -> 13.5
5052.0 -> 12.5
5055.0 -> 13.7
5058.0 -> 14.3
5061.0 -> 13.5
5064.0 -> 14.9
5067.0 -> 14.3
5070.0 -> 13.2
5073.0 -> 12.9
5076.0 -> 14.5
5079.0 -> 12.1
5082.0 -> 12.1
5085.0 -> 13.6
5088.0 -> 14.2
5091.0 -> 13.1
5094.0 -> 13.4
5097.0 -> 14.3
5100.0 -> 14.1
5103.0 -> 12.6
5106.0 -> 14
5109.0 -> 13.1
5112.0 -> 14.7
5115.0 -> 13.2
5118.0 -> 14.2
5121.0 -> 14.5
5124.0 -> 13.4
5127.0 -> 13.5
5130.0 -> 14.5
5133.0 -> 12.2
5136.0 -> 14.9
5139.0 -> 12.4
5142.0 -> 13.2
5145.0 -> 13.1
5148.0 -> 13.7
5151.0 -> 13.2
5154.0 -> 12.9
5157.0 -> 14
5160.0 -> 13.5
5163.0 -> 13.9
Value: 5064.0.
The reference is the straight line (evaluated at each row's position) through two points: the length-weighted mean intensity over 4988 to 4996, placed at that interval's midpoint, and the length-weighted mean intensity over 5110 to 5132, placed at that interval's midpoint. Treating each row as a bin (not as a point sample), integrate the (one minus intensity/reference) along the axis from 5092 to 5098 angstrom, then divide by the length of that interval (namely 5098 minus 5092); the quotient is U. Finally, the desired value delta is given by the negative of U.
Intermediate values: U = 0.018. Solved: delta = -0.018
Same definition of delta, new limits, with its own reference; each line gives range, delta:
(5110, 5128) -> -0.003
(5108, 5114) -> -0.004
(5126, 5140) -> -0.026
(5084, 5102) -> -0.018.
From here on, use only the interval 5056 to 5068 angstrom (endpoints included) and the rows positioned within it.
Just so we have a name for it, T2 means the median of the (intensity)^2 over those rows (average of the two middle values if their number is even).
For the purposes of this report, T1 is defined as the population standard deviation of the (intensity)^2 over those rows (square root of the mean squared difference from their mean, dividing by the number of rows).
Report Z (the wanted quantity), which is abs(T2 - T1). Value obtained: 190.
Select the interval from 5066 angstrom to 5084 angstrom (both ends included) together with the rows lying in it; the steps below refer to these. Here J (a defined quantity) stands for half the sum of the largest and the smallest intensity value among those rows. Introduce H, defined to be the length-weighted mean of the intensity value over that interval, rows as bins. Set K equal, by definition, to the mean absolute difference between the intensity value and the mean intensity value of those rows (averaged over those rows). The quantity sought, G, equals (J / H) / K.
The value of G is 1.24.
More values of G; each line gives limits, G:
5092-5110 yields 1.80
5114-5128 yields 2.13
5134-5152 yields 1.73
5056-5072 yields 1.82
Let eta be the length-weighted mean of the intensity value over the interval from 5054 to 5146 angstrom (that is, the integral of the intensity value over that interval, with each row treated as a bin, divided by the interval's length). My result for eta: 13.6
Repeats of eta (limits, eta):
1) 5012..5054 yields 13.8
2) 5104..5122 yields 13.9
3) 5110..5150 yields 13.6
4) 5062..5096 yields 13.5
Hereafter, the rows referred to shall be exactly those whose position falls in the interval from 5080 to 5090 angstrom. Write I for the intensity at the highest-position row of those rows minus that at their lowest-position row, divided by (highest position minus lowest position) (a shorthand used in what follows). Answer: 0.35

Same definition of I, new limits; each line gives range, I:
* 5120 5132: 0.00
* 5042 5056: 0.09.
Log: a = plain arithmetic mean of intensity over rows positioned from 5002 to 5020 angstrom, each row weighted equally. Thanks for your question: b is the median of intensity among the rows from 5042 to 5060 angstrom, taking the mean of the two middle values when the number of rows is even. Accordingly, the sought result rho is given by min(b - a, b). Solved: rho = -0.12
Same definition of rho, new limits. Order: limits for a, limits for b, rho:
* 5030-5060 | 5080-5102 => 0.05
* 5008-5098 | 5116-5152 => -0.22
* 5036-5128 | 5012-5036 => 0.58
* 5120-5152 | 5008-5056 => 0.39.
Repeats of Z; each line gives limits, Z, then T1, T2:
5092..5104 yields 171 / 18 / 189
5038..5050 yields 142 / 28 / 171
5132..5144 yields 135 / 29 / 164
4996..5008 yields 153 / 27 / 180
